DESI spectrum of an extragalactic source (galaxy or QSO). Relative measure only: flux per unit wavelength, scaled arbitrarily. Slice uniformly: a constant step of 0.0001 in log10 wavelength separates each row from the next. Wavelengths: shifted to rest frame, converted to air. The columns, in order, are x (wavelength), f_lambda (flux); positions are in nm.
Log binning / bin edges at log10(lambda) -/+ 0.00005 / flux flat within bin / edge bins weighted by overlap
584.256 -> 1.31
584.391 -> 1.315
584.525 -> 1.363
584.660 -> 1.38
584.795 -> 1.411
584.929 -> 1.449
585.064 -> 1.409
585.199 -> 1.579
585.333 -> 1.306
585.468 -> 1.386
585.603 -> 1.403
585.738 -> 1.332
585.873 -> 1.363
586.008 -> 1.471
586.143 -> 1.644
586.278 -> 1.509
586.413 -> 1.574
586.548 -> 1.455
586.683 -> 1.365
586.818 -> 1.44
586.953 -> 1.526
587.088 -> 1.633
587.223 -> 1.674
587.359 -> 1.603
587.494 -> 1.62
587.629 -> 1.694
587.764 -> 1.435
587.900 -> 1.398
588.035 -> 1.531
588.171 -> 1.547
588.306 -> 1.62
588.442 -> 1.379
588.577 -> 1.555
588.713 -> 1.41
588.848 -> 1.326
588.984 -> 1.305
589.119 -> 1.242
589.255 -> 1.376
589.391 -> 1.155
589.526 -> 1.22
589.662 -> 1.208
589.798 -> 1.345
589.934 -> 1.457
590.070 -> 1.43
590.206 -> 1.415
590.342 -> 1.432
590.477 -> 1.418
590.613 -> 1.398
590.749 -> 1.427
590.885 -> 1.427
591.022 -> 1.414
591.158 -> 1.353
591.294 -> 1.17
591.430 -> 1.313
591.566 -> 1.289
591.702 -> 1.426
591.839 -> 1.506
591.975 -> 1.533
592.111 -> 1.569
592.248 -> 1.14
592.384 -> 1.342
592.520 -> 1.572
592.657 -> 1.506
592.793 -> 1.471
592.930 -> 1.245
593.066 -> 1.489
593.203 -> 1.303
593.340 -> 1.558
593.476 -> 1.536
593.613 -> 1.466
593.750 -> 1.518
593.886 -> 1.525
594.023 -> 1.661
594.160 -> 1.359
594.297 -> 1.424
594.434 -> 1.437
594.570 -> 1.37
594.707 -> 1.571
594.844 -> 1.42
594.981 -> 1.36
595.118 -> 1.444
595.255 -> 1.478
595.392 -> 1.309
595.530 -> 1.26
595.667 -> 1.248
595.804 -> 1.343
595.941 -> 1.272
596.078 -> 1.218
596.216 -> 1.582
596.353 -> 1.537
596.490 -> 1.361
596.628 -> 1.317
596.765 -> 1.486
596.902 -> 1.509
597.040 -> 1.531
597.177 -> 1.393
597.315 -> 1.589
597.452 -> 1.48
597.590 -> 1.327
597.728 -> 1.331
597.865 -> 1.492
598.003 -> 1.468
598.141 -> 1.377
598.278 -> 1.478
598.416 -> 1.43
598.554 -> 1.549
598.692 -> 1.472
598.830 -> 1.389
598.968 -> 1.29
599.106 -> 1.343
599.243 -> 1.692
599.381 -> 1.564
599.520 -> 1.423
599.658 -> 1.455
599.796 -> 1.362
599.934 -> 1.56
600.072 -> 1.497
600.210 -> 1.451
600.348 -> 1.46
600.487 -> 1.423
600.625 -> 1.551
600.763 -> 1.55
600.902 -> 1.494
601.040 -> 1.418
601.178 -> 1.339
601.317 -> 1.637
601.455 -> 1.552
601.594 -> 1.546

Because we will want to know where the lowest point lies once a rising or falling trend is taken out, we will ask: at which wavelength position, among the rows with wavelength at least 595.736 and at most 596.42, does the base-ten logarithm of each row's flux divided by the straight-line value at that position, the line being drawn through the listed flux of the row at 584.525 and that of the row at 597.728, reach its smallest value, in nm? 596.078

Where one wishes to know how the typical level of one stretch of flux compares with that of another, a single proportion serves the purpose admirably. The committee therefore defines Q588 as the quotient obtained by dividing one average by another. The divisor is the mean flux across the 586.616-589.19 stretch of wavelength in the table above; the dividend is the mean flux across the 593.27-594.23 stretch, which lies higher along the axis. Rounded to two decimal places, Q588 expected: 1.02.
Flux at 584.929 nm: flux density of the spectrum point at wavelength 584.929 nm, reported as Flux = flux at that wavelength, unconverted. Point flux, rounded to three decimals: 1.449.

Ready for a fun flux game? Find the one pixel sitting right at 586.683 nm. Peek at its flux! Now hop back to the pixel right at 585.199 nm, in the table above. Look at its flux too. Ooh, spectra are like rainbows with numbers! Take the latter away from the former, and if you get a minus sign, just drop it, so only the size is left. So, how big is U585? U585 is 0.21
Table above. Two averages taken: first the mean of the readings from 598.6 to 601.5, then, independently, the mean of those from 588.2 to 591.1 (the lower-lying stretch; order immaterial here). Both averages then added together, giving 2.85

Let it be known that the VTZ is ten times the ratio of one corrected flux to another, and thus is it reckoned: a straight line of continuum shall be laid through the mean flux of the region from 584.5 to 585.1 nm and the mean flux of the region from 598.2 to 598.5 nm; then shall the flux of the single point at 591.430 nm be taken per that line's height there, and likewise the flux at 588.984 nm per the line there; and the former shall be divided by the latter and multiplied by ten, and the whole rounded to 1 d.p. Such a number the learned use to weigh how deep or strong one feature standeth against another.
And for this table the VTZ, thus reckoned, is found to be 10.0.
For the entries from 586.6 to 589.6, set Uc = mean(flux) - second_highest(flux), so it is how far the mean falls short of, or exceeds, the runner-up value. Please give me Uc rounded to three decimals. -0.217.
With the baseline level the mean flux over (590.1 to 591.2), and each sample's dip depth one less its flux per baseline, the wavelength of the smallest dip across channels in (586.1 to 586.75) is 586.143 nm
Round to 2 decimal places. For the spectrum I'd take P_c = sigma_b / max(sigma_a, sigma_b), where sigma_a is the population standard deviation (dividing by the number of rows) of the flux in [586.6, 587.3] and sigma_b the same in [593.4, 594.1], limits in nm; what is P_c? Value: 0.56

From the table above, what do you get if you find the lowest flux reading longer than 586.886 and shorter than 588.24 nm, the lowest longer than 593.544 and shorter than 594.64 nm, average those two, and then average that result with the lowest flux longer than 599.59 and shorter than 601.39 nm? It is 1.36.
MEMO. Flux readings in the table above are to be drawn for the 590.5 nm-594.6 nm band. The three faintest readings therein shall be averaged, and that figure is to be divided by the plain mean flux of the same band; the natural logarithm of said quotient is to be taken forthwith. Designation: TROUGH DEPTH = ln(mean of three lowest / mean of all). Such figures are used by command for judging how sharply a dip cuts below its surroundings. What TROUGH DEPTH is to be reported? -0.18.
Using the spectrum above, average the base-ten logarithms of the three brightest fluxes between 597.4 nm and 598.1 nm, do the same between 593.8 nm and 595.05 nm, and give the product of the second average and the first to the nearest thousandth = 0.034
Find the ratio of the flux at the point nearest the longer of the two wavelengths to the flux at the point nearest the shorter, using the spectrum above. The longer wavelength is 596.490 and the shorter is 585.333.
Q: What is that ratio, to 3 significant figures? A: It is 1.04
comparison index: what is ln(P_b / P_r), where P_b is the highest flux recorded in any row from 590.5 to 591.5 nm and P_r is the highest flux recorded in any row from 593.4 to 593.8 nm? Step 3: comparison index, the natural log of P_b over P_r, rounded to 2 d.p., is -0.07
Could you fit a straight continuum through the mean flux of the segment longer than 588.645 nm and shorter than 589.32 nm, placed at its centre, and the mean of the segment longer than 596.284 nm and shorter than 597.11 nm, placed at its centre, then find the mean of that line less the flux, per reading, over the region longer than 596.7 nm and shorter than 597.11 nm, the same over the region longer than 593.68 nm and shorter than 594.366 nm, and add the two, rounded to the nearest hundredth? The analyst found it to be -0.13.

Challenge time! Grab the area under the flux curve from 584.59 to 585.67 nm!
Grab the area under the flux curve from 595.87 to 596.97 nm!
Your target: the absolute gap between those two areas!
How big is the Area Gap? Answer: 0.024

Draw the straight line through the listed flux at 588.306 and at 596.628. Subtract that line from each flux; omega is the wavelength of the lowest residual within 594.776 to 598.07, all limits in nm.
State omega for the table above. 596.078 nm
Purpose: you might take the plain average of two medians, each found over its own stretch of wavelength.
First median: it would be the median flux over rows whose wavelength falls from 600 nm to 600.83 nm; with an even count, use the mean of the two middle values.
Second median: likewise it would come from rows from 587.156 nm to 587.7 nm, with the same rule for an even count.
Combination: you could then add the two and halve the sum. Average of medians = 1.56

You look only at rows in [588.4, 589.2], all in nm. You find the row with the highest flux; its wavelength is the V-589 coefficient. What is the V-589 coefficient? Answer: 588.577 nm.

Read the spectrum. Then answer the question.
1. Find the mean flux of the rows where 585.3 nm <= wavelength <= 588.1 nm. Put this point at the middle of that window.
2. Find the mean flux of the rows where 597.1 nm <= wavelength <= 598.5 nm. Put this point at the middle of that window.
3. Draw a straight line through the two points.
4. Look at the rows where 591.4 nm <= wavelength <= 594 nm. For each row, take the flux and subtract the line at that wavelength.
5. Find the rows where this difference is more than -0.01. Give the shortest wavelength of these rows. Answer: 591.839 nm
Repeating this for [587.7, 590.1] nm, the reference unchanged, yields 588.035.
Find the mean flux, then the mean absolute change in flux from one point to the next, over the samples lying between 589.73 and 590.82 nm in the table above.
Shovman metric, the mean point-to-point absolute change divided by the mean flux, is 0.024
